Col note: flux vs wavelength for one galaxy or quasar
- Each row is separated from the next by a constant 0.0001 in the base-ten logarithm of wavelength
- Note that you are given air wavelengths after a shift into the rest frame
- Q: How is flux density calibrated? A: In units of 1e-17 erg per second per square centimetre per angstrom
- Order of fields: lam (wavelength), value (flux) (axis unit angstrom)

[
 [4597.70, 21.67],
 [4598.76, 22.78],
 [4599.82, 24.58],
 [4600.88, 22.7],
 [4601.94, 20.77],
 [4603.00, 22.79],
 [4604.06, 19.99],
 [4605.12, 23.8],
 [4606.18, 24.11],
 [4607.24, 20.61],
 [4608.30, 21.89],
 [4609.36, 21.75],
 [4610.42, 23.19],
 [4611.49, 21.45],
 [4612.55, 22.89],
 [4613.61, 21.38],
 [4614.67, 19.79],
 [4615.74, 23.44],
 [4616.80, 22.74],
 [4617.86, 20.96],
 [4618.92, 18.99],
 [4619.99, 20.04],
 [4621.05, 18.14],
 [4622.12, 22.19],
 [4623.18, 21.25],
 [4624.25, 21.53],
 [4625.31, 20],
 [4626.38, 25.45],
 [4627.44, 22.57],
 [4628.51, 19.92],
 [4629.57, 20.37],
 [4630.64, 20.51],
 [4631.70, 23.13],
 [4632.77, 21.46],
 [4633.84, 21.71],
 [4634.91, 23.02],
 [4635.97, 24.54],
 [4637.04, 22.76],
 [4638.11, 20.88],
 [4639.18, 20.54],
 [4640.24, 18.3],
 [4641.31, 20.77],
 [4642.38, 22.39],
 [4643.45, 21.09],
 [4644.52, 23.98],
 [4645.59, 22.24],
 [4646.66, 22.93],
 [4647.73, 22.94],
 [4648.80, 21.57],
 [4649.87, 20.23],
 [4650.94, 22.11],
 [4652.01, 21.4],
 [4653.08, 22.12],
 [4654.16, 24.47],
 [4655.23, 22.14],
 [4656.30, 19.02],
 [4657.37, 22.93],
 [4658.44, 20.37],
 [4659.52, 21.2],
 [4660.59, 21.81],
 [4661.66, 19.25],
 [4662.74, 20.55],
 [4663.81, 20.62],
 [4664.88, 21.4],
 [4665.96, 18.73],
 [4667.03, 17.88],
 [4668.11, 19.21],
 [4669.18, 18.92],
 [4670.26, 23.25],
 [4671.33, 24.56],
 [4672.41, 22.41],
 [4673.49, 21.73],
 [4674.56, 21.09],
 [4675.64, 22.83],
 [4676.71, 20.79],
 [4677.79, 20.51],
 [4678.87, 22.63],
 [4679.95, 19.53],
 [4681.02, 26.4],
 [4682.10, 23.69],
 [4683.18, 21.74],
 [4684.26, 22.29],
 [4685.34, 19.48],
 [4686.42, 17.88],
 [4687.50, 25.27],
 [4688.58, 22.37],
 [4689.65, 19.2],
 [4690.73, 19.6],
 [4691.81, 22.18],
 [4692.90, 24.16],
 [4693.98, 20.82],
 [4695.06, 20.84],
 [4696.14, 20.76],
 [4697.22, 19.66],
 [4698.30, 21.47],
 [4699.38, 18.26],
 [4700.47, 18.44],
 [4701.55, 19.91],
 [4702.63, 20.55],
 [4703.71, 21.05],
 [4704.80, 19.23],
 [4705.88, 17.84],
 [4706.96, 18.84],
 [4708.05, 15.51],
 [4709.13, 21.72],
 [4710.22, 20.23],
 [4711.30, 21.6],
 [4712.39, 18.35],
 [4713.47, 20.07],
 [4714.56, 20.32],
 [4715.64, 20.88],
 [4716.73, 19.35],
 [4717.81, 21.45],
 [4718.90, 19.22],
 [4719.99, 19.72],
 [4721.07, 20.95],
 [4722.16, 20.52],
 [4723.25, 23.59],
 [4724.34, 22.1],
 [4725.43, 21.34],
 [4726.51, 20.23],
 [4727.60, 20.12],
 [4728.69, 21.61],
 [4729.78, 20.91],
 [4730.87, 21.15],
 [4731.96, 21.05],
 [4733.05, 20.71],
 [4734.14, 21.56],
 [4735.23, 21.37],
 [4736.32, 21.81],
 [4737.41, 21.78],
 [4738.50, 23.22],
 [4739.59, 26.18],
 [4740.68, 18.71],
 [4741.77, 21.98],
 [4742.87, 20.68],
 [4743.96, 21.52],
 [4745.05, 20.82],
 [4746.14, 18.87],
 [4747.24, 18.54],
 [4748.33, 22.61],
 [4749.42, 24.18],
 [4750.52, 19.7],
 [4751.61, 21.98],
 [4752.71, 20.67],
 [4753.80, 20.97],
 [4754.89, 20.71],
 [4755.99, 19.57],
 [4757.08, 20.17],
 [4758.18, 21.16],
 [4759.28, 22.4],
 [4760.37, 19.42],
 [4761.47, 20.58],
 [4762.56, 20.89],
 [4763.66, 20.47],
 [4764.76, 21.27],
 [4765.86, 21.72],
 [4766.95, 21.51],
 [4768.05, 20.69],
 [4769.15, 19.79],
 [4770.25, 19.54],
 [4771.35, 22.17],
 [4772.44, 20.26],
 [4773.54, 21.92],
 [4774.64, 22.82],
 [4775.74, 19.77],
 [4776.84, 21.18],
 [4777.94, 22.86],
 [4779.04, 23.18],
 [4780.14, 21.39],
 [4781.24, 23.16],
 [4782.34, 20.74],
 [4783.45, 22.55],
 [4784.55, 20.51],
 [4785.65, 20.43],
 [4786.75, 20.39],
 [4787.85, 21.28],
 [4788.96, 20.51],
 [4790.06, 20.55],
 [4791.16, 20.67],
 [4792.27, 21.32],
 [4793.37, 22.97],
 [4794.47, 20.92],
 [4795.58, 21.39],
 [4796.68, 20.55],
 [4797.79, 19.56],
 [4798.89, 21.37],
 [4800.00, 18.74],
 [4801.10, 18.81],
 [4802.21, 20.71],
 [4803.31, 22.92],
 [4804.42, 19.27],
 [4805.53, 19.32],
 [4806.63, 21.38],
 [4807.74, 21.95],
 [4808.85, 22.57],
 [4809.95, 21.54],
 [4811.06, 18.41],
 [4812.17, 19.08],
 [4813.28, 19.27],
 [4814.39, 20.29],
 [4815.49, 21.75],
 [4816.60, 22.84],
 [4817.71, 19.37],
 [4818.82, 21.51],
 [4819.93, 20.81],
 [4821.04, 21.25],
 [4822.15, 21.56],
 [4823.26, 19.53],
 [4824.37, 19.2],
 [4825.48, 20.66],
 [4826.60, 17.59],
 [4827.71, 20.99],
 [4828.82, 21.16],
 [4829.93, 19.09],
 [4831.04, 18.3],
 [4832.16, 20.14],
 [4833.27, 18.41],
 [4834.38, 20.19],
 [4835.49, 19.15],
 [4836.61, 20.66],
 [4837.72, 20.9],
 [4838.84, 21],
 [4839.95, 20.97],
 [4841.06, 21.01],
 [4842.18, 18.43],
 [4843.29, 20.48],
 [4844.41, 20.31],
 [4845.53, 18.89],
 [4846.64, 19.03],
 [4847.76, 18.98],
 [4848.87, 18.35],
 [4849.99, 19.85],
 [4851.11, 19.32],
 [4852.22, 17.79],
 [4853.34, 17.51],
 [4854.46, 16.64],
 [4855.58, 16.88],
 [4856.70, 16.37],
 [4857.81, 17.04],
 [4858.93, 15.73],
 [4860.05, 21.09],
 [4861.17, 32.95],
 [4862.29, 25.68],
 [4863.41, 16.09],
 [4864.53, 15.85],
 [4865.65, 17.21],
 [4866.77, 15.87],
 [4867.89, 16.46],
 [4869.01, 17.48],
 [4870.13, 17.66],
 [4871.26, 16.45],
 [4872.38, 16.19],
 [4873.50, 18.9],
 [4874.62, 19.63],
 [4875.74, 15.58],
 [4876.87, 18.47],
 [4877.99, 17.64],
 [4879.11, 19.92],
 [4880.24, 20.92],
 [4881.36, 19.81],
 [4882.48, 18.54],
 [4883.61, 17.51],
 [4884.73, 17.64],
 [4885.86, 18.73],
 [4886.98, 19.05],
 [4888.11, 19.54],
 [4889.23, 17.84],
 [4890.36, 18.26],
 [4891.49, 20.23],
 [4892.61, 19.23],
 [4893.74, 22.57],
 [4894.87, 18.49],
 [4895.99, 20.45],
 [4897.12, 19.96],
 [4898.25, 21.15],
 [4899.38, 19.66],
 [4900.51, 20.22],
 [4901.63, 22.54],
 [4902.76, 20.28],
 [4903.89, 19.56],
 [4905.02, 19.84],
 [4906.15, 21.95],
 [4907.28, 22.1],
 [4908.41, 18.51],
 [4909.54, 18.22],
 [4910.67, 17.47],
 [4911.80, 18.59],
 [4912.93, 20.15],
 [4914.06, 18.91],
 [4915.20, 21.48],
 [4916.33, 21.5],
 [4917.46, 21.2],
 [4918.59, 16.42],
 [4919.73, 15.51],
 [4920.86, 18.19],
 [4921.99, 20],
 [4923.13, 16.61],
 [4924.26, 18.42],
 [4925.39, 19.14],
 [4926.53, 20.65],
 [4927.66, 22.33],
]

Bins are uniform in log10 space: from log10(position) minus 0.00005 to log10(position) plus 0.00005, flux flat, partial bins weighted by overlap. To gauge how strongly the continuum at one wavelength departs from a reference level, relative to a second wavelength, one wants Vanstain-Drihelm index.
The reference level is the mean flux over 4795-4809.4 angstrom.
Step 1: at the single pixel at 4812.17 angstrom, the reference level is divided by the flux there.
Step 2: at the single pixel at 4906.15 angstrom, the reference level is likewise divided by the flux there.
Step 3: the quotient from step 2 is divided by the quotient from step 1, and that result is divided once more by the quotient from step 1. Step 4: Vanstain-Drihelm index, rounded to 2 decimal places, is 0.80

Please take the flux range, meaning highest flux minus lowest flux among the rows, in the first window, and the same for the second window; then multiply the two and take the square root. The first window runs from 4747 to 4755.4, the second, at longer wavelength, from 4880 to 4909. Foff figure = 5.3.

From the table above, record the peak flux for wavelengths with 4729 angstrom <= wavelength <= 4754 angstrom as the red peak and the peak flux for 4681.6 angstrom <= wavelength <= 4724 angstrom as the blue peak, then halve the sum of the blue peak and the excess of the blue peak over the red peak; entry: 12.2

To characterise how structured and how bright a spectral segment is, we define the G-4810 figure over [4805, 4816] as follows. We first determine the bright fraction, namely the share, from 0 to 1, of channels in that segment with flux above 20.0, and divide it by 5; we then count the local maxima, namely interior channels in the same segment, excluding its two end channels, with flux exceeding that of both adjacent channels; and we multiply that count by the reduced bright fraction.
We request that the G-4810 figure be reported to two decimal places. 0.12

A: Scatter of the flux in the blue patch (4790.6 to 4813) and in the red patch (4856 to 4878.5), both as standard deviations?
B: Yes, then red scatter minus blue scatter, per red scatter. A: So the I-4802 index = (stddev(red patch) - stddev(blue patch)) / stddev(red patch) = 0.7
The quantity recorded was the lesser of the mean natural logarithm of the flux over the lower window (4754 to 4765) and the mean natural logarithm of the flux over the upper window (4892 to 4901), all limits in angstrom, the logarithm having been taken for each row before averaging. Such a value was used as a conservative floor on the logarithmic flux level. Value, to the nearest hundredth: 3.00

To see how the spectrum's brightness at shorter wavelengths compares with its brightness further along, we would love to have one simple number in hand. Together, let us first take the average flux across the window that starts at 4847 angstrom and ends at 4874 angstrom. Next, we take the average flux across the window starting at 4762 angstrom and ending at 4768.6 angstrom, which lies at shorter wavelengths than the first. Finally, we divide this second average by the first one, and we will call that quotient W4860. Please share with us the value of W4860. 1.14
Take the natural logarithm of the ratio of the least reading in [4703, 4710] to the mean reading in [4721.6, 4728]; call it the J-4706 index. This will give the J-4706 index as -0.32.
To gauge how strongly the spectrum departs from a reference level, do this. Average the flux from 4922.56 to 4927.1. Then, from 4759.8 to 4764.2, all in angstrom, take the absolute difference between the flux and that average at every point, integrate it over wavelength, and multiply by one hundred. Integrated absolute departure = 717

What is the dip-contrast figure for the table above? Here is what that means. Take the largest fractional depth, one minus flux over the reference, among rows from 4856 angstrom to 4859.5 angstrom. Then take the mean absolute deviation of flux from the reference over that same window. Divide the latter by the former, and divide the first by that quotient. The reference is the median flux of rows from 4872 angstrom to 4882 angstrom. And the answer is 0.011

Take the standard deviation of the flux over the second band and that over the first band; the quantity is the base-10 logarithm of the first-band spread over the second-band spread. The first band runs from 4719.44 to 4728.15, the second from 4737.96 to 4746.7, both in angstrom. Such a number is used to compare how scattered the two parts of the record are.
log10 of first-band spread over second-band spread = -0.28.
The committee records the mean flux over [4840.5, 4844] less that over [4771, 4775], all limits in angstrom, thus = -1.8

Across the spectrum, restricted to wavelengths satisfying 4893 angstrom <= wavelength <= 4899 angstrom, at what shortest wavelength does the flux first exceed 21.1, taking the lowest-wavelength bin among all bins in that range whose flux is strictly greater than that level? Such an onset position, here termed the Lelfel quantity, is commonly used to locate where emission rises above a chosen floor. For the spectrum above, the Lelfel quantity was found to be 4893.74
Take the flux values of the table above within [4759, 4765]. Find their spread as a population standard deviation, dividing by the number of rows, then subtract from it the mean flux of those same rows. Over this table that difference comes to -19.9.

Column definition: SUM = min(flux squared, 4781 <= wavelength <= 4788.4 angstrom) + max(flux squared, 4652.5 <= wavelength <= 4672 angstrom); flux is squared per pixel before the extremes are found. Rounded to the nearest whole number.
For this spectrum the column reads 1019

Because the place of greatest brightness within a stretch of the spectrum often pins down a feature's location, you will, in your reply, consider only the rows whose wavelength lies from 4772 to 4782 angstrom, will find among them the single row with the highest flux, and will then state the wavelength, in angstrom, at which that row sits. 4779.04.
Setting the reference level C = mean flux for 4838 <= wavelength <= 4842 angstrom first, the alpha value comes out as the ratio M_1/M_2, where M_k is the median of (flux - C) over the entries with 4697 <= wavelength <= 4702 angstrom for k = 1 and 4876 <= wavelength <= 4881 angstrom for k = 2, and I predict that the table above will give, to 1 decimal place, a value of 0.7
